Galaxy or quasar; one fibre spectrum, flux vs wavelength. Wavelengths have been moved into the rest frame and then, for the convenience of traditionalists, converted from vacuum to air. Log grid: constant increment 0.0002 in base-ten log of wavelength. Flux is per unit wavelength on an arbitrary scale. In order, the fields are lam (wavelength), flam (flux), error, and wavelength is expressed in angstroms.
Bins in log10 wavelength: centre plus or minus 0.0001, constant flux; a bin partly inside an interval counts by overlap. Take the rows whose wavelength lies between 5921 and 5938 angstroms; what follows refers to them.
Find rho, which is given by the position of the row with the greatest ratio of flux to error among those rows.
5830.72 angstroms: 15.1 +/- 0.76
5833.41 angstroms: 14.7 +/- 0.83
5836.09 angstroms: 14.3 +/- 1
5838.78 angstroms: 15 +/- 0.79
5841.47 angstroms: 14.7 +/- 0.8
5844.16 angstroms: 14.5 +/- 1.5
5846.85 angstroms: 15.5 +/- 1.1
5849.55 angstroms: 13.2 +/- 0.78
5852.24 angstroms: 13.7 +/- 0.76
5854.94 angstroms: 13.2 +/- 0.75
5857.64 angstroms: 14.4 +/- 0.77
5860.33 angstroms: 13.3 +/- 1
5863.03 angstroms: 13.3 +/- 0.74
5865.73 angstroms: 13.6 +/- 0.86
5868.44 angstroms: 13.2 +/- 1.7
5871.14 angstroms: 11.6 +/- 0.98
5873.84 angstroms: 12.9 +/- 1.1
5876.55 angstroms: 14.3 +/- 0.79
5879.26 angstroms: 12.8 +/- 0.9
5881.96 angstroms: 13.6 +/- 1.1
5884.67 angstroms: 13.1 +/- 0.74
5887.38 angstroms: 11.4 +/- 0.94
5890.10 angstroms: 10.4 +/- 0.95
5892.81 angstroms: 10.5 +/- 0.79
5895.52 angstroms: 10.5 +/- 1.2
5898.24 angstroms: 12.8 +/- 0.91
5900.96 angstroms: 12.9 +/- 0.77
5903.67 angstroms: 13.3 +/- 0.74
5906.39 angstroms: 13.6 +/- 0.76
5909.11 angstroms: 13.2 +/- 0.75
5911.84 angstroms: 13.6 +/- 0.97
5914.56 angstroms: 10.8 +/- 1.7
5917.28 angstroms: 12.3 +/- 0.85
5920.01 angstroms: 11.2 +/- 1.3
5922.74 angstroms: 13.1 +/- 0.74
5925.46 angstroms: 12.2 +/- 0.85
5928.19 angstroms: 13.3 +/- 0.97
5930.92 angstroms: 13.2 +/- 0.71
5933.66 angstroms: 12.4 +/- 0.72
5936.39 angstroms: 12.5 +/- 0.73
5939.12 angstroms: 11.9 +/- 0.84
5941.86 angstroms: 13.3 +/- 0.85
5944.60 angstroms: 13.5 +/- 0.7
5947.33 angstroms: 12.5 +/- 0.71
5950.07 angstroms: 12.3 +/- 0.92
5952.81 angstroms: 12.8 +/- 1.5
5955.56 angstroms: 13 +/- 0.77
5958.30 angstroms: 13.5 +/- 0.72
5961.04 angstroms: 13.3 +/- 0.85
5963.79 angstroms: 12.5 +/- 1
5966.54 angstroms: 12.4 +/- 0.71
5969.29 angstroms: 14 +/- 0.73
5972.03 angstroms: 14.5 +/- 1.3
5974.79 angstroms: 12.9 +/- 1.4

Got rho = 5930.92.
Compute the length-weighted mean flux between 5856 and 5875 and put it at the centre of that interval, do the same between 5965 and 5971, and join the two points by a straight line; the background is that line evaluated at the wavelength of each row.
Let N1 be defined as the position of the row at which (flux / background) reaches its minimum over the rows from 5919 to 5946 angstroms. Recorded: 5920.01 angstroms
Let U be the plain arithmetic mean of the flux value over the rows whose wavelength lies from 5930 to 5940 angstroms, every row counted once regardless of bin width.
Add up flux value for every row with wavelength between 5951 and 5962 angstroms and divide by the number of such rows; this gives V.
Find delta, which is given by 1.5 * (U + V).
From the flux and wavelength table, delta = 38.5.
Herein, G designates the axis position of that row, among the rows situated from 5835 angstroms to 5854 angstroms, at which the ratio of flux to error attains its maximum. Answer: 5838.78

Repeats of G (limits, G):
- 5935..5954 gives 5944.60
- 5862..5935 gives 5930.92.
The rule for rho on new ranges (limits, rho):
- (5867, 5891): 5876.55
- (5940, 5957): 5944.60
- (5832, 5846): 5838.78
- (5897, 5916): 5903.67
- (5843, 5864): 5857.64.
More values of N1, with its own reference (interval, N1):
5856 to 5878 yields 5871.14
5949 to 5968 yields 5950.07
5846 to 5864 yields 5854.94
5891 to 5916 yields 5895.52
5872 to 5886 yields 5879.26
